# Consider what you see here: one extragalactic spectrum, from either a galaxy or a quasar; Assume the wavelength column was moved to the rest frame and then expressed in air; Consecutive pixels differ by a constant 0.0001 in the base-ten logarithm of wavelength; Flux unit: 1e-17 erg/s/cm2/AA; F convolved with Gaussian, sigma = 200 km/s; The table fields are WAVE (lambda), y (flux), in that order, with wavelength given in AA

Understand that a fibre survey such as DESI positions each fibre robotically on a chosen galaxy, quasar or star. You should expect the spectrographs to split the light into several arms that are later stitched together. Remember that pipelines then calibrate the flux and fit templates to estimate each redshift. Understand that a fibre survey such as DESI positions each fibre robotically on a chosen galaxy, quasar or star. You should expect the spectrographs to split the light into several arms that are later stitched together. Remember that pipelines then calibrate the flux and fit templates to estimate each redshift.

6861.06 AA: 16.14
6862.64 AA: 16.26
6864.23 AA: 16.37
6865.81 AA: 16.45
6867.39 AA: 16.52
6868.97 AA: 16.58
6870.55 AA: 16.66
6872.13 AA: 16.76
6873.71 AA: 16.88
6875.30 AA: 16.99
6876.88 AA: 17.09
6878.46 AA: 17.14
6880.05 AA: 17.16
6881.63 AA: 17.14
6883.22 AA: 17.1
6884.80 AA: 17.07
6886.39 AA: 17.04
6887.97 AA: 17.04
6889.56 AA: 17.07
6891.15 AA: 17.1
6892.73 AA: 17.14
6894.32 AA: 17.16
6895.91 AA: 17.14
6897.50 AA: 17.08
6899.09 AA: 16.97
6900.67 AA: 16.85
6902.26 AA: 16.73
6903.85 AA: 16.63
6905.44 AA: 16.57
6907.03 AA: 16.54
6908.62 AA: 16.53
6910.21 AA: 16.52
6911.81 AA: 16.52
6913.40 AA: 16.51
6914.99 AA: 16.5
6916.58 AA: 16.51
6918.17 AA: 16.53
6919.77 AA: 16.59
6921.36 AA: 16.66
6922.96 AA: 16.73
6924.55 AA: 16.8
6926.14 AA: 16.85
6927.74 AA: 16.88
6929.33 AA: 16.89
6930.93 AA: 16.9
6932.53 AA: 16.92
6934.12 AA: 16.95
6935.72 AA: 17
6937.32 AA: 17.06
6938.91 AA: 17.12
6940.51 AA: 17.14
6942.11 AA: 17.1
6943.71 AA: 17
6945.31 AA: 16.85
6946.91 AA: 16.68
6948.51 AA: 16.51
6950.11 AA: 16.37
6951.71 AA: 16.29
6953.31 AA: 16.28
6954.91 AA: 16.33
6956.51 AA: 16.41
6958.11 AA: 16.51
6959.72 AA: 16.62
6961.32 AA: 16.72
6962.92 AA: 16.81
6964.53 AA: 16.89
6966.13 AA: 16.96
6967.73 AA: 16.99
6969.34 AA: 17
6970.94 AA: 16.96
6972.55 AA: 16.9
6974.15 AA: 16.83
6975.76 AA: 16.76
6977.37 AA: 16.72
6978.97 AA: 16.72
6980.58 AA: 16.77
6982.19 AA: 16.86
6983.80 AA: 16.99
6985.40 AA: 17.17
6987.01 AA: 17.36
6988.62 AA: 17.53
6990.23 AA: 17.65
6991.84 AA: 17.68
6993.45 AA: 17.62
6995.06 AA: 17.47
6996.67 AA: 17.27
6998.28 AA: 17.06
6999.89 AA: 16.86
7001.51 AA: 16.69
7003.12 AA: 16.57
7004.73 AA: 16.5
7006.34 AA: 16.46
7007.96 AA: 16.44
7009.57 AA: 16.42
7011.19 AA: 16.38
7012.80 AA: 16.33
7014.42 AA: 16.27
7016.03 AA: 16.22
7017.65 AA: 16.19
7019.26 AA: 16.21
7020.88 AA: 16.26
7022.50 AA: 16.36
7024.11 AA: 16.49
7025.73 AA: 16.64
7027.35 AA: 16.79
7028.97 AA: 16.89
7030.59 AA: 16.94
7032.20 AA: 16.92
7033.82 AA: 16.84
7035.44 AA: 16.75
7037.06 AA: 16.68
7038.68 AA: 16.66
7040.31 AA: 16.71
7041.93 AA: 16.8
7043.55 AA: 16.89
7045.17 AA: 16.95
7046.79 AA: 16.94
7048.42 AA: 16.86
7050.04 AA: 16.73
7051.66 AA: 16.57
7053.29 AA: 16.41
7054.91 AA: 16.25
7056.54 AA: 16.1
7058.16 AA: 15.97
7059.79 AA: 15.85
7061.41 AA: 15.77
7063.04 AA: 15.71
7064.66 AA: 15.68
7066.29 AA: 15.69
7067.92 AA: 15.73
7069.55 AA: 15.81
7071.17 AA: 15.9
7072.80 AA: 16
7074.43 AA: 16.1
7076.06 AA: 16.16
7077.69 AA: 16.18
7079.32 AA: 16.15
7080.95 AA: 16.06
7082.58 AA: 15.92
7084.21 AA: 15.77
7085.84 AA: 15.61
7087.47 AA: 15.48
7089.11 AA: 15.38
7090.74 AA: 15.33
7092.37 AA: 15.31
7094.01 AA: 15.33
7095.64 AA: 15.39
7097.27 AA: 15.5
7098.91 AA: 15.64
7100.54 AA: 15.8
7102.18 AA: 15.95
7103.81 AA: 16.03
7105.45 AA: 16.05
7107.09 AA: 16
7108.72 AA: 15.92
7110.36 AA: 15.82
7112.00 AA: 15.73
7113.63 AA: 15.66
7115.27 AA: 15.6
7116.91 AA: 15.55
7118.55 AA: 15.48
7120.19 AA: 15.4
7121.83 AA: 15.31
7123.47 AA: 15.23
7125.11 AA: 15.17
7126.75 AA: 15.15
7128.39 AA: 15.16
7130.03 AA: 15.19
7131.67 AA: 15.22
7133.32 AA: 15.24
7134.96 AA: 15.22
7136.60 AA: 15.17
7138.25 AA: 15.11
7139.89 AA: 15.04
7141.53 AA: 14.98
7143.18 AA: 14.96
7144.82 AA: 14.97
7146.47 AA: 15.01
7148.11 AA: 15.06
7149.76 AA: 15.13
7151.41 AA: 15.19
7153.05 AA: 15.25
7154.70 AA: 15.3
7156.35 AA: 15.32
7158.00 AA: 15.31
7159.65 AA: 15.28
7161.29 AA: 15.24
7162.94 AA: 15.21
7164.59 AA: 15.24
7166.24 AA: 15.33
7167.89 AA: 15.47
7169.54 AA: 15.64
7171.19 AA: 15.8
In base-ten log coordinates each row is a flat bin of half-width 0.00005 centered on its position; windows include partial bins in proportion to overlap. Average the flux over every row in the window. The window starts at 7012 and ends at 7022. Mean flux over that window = 16.2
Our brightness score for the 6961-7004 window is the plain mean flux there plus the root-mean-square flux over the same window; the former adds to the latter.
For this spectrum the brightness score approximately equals 34.1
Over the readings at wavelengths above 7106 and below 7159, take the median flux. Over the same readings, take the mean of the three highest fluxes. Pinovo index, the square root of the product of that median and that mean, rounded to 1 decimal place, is 15.6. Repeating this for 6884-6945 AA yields 17.0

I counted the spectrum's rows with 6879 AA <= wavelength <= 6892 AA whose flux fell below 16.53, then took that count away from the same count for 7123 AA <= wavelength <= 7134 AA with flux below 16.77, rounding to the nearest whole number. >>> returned 7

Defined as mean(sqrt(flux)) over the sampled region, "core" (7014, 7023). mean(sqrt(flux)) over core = 4.03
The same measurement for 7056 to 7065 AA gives 3.98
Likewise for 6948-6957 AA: 4.05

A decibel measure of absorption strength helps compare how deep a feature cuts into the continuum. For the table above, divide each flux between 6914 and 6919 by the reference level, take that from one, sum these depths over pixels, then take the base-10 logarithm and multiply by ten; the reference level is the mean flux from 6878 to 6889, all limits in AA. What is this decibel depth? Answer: -9.9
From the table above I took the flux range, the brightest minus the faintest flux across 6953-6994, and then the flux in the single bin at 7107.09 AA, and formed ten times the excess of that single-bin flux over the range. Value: 146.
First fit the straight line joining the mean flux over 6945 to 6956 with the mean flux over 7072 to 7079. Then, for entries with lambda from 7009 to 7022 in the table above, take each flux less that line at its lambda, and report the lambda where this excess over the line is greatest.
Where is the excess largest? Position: 7009.57 AA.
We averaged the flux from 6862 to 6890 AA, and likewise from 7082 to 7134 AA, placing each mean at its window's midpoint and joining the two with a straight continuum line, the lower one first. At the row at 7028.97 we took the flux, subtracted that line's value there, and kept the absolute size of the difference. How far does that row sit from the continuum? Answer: 0.9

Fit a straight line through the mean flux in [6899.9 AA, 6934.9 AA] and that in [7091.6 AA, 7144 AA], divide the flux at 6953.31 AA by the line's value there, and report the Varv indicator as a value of 0.989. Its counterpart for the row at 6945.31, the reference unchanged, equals 1.020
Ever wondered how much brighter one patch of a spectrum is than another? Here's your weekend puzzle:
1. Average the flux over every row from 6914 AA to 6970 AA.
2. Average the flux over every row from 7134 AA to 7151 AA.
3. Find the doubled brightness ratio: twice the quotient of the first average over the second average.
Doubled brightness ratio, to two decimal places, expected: 2.22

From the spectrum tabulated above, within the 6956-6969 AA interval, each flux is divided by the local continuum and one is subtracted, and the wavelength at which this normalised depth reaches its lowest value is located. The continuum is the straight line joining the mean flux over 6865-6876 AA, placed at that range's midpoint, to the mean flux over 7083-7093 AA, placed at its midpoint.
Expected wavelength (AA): 6956.51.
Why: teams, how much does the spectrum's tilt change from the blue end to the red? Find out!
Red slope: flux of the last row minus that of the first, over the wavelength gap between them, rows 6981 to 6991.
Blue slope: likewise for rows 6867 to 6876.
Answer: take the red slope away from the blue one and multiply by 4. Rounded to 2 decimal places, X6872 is -0.16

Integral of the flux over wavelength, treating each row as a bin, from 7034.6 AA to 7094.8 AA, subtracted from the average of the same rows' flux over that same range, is -954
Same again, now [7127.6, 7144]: -233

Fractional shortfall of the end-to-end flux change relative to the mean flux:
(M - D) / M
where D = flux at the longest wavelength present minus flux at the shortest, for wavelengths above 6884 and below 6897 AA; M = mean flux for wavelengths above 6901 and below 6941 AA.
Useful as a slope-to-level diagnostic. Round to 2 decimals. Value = 1.00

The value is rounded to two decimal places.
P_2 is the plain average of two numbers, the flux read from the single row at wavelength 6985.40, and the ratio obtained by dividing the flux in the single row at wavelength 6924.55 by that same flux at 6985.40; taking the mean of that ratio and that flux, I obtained 9.07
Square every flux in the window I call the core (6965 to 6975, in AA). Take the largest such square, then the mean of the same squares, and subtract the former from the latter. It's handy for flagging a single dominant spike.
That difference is -2.0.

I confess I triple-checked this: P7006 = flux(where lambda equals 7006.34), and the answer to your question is 16.46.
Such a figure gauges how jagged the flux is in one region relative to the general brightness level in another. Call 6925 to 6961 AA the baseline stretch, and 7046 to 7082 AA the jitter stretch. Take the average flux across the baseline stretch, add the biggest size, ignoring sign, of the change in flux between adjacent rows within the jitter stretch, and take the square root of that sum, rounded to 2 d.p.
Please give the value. 4.11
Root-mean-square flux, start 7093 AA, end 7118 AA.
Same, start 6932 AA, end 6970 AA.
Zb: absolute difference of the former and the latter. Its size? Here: 1.0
